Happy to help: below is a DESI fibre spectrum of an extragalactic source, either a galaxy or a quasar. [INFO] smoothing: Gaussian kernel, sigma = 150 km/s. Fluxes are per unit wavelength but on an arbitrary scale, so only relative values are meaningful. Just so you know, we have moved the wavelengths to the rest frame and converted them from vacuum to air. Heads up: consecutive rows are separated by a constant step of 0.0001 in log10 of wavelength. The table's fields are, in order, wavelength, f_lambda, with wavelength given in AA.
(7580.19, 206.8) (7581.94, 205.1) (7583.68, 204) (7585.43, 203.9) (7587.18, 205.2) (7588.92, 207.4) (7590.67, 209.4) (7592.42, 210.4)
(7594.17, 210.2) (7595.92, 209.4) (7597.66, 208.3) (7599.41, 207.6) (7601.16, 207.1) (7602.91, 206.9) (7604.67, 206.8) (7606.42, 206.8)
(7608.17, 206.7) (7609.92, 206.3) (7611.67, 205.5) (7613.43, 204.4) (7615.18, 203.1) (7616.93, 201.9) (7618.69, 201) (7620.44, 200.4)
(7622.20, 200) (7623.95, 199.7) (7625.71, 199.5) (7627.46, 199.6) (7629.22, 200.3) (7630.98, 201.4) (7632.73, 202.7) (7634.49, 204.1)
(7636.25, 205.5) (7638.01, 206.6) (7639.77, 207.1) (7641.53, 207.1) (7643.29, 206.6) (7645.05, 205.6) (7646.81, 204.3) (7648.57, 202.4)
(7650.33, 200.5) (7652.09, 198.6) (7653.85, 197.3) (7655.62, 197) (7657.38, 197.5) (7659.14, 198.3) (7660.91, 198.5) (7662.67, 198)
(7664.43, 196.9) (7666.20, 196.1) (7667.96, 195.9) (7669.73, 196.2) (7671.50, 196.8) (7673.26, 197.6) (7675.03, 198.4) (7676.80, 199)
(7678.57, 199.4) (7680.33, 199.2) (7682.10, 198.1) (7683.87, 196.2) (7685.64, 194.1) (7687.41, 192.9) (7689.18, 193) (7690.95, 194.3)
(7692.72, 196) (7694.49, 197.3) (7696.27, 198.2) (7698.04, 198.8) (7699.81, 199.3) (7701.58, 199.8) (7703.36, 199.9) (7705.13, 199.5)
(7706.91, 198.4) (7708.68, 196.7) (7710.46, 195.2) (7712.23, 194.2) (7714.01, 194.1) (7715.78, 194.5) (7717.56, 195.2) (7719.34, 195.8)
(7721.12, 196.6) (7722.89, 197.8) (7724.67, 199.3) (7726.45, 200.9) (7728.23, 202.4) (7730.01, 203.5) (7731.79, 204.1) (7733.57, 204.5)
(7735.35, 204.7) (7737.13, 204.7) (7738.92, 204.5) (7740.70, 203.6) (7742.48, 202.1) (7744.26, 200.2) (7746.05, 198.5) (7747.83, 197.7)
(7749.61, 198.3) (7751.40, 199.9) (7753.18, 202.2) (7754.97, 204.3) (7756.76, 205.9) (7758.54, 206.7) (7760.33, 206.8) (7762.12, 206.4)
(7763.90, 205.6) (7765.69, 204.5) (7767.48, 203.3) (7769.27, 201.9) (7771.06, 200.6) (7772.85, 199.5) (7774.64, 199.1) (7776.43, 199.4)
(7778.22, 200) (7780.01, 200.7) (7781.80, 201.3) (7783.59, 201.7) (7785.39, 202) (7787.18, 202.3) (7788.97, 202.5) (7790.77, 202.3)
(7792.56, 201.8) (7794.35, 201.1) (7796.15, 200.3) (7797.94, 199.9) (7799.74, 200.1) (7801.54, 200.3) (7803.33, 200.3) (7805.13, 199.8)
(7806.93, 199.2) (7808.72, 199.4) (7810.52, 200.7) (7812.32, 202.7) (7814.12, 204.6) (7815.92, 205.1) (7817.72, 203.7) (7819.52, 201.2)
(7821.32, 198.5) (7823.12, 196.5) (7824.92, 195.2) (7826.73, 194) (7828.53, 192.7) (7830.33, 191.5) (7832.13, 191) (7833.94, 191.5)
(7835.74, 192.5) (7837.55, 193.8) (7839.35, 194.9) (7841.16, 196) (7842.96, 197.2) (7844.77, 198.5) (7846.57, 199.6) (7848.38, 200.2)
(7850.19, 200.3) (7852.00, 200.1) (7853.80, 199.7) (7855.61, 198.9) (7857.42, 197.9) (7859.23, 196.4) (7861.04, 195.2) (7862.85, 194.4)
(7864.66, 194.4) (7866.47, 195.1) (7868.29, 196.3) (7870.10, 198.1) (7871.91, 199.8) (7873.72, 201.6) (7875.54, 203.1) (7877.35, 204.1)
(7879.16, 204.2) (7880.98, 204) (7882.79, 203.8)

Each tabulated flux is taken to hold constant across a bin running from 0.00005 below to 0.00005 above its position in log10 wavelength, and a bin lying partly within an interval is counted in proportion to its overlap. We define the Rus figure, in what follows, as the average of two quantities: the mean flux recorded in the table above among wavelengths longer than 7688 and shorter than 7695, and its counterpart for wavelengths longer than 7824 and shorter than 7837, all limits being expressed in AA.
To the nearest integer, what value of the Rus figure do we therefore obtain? 194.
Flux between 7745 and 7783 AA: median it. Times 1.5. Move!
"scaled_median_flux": 302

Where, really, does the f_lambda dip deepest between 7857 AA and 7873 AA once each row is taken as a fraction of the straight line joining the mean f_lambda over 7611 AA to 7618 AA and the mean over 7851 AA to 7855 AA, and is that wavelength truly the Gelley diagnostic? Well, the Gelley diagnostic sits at 7862.85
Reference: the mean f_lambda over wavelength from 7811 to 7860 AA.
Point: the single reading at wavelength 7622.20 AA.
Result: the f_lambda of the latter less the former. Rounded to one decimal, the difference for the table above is 2.4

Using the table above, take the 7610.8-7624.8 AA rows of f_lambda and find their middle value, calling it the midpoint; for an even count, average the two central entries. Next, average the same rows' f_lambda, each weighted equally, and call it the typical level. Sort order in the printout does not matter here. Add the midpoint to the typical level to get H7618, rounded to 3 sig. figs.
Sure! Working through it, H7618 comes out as 403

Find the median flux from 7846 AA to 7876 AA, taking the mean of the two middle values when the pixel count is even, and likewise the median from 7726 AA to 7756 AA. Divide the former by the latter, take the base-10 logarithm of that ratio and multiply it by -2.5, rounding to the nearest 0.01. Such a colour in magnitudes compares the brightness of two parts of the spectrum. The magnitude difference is 0.02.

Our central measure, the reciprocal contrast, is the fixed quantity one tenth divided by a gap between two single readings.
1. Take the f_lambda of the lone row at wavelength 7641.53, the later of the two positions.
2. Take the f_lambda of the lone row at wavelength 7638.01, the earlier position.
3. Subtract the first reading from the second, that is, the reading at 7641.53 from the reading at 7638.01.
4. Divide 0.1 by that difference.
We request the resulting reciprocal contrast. -0.20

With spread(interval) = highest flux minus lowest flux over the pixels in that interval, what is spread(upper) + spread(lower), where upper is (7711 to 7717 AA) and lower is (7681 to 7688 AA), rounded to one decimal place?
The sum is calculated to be 5.6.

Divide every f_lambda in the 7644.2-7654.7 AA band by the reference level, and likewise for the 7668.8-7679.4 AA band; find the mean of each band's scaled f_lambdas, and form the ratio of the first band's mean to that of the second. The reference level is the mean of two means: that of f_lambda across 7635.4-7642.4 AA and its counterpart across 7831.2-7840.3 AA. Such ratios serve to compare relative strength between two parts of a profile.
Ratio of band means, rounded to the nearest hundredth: 1.02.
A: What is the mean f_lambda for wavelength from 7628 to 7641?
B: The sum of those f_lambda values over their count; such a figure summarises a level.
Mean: 204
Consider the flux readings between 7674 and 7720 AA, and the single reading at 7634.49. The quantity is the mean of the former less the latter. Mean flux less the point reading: -7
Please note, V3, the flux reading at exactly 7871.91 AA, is 199.8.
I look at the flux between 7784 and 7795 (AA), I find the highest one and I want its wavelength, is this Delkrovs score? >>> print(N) 7788.97 AA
